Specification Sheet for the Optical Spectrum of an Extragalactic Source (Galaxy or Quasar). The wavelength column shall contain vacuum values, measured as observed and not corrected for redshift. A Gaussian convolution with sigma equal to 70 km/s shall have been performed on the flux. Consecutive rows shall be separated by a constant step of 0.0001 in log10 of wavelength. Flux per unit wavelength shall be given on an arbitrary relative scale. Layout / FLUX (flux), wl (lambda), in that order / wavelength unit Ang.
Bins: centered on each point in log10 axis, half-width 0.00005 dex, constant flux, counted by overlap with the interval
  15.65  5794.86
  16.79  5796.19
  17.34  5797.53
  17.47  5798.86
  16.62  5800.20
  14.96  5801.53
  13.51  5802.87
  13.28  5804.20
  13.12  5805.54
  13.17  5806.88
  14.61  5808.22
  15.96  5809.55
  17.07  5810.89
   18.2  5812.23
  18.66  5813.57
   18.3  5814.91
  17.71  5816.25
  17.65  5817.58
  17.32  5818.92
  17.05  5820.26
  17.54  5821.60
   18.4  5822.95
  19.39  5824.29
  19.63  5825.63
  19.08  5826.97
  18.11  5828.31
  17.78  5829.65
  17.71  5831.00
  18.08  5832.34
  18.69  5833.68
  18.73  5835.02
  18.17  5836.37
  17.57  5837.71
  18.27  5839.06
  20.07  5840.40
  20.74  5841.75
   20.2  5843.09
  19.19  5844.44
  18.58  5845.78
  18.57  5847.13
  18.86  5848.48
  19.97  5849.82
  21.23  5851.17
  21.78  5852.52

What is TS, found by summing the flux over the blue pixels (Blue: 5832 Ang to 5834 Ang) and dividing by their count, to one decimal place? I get 18.4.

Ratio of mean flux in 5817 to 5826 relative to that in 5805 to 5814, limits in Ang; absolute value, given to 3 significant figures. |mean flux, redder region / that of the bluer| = 1.15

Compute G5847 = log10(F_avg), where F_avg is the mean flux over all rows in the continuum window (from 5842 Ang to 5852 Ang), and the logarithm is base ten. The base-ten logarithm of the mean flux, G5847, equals 1.29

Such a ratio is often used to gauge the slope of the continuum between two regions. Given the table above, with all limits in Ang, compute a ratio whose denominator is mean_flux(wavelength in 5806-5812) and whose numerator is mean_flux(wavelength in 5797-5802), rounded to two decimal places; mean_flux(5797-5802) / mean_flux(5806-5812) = 1.09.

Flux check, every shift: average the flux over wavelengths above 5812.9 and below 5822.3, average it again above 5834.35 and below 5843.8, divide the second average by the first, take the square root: 1.04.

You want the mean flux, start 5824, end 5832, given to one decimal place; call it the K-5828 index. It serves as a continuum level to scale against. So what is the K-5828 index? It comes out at 18.6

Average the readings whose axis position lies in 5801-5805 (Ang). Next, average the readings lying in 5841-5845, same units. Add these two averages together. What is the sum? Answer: 34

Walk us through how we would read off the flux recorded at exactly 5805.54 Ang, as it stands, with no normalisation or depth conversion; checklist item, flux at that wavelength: 13.12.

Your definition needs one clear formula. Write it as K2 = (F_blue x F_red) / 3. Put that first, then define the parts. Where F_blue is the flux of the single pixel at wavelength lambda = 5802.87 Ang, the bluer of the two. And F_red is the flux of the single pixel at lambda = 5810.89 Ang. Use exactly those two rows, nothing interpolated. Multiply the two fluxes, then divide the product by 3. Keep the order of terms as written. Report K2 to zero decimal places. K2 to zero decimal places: 77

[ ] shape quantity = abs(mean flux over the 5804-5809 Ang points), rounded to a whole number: 14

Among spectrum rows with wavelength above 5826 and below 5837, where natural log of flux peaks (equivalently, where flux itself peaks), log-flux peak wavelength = 5826.97 Ang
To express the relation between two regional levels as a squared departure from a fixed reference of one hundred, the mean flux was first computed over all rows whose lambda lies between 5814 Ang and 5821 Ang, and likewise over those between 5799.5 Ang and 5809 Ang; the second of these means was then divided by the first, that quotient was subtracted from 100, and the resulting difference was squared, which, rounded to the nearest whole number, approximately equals 9840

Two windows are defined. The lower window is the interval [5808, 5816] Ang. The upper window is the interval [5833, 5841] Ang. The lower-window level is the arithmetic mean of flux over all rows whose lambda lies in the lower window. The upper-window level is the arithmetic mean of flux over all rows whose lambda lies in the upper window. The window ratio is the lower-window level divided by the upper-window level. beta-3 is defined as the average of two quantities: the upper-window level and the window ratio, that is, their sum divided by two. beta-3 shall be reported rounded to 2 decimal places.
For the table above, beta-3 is 9.75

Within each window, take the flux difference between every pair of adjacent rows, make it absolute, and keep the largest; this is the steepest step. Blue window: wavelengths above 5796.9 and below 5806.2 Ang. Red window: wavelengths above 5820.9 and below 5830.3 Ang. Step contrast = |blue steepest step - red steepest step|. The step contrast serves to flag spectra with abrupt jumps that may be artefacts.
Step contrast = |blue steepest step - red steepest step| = 0.67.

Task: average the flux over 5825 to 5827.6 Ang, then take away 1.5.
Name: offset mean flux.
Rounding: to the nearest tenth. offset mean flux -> 17.9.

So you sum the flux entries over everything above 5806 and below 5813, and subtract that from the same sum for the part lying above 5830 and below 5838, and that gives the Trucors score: 30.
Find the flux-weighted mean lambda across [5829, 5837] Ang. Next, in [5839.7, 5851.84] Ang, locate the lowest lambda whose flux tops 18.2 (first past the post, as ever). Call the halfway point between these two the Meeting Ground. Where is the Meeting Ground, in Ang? 5836.7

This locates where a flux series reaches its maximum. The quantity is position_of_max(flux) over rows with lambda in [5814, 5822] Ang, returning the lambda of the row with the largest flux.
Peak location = 5814.91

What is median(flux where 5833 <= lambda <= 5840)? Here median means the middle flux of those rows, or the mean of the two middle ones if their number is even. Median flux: 18.3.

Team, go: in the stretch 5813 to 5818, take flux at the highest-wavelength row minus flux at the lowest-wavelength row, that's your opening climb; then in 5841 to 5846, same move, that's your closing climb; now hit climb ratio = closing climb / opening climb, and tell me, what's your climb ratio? 2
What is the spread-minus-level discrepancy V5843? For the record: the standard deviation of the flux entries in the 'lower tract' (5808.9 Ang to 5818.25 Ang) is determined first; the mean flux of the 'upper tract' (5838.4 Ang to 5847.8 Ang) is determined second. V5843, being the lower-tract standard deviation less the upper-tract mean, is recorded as -18.5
